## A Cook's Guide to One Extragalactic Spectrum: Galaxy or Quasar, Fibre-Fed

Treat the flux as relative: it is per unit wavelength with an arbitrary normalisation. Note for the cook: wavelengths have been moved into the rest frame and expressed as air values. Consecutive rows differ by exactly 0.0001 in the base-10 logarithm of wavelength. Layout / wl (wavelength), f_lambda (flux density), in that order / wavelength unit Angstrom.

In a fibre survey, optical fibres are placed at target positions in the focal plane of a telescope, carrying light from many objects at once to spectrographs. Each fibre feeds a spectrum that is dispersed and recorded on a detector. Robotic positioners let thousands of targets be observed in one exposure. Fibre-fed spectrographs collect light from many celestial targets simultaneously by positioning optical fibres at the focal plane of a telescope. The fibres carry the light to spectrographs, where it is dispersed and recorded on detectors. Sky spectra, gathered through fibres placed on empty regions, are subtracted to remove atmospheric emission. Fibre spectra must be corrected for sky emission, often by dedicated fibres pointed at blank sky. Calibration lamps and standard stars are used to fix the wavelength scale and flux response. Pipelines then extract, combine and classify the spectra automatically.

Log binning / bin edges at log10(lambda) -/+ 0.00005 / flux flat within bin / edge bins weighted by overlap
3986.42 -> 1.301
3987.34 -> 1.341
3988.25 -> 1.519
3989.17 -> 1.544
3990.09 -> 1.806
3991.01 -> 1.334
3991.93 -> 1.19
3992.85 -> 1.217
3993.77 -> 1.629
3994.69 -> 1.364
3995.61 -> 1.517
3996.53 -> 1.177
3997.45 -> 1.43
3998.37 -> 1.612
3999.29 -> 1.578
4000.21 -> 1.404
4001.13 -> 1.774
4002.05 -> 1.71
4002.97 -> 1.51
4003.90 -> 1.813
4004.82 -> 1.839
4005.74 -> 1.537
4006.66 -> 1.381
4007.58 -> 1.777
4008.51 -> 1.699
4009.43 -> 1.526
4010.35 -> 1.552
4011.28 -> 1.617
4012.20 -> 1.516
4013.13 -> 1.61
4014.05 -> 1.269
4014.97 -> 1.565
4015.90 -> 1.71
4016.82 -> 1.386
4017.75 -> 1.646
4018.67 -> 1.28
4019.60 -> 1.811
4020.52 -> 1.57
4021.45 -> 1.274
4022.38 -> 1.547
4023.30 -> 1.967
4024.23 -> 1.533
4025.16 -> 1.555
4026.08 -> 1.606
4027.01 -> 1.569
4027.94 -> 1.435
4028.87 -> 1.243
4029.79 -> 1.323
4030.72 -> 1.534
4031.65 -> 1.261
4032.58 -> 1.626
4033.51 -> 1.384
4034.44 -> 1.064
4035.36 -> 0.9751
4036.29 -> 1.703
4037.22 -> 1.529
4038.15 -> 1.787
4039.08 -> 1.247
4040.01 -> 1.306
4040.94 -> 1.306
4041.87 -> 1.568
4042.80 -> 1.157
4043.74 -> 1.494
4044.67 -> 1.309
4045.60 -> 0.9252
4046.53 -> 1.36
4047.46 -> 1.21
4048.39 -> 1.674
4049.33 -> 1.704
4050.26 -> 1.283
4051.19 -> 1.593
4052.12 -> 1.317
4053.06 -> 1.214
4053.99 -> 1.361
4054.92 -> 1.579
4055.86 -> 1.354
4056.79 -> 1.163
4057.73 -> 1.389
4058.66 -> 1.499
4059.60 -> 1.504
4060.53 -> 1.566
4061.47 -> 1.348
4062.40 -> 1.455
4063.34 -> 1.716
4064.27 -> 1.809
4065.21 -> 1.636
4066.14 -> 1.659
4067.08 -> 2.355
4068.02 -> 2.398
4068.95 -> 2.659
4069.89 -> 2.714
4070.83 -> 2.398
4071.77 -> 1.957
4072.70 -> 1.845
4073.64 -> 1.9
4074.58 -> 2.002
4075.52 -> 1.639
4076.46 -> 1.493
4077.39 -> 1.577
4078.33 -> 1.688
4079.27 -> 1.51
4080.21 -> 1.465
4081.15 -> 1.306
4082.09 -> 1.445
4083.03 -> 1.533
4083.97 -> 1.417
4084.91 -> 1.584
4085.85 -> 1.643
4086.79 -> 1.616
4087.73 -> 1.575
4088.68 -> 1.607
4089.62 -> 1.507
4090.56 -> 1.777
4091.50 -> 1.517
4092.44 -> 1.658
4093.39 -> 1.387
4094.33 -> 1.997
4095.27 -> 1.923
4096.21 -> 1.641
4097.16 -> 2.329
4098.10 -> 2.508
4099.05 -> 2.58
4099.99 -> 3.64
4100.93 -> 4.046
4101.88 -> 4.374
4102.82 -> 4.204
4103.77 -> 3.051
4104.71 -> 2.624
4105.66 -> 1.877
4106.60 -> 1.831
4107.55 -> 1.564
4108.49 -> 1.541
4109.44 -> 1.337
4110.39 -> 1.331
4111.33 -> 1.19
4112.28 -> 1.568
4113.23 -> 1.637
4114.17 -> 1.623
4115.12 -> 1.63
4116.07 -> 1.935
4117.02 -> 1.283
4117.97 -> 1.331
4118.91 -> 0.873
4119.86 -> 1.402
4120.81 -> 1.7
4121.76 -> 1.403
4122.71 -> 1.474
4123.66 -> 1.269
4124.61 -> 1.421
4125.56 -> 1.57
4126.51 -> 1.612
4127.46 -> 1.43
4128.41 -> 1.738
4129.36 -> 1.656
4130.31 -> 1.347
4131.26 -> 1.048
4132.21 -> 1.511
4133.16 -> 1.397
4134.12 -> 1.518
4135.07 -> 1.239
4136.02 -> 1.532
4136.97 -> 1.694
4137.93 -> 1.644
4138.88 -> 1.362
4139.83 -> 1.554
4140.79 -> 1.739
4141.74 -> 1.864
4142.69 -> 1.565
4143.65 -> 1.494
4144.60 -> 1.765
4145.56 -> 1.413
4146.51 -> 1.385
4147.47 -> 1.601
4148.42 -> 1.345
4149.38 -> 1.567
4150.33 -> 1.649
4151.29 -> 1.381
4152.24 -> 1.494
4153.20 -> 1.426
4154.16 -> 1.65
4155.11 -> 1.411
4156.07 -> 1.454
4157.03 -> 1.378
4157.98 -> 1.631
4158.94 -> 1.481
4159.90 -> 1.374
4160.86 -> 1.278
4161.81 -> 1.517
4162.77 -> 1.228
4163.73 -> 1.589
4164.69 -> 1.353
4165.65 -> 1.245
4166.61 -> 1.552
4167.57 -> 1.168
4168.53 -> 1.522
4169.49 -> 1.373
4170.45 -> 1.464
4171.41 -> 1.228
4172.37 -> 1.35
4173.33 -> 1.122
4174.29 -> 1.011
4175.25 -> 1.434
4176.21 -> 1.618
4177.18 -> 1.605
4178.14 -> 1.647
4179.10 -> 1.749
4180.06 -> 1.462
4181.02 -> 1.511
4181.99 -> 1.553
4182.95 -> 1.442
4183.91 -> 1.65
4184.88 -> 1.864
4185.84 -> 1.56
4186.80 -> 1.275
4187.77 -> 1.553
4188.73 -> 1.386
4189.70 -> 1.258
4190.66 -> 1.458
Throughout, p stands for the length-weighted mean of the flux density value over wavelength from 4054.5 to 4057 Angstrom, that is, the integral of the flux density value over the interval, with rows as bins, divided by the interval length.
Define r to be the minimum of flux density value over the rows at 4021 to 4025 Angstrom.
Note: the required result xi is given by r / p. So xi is 0.92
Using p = 1.38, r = 1.274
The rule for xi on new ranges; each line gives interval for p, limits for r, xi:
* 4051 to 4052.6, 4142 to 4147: 0.97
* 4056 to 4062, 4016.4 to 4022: 0.90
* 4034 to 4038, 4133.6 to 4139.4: 0.91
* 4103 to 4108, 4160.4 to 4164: 0.53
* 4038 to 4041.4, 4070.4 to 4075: 1.34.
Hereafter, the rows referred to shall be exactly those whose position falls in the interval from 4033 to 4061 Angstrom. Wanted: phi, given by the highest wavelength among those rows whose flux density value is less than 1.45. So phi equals 4057.73 Angstrom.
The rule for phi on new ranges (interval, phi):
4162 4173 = 4172.37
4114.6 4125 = 4124.61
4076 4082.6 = 4082.09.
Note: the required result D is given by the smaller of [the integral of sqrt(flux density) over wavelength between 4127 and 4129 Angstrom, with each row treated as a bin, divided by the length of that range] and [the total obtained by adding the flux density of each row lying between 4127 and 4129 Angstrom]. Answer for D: 1.26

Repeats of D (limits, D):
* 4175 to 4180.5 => 1.26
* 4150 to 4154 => 1.22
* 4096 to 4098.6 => 1.48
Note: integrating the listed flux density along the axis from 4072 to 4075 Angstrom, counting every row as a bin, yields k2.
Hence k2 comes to 5.8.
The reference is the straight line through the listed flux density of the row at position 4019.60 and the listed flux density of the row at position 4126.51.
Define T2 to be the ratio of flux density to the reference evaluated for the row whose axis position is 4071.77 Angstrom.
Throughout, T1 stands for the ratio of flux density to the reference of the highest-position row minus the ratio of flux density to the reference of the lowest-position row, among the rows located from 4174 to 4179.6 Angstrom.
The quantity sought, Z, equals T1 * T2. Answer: 0.56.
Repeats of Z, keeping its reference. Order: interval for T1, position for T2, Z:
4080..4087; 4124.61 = 0.08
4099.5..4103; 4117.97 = 0.28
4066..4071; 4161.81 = 0.43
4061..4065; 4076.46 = 0.24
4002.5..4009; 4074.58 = 0.13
